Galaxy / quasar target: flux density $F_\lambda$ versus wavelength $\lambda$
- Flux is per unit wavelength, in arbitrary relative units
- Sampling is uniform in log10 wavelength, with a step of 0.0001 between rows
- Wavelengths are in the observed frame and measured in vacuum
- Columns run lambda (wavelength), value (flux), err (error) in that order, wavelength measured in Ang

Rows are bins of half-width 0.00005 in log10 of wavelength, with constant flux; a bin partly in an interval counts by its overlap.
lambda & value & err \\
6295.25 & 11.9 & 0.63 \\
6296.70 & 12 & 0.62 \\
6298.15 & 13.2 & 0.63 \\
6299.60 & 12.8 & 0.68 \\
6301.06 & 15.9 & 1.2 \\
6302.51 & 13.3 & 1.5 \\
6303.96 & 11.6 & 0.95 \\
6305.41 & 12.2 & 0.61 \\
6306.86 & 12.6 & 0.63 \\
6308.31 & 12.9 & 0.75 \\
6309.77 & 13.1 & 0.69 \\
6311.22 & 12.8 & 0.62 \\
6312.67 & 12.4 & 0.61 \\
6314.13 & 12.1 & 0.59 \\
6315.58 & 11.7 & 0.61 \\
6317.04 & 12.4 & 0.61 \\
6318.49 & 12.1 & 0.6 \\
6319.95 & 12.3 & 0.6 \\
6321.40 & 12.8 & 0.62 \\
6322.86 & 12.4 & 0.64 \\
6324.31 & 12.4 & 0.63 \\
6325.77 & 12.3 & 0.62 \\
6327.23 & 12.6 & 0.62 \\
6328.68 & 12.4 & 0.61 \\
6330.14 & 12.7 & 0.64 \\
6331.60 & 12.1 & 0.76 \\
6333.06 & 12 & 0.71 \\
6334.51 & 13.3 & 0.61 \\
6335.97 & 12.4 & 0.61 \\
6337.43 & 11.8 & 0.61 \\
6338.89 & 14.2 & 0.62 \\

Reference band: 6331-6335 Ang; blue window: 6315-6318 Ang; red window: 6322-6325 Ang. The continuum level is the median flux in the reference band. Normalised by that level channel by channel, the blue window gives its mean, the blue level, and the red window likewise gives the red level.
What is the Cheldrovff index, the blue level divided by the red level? 0.97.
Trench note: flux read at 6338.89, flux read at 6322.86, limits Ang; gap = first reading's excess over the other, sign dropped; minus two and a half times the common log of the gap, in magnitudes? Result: -0.64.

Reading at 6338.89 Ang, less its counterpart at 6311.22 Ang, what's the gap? 1.4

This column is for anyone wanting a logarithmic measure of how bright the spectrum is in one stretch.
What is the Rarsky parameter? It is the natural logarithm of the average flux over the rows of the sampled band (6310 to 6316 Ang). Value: 2.51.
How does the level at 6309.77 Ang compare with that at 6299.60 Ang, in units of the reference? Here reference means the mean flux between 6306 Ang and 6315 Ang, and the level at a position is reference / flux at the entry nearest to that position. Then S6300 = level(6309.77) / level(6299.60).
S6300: 0.98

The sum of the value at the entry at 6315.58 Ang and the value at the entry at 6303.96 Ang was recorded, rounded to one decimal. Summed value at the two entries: 23.3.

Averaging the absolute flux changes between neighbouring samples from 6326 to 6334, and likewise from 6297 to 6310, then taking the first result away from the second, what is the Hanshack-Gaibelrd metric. 0.86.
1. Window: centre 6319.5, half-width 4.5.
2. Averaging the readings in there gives 12.3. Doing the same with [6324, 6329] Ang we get 12.4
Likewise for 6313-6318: 12.1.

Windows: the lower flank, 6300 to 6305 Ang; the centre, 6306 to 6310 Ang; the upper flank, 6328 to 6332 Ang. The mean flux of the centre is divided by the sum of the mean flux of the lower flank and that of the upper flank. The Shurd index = 0.495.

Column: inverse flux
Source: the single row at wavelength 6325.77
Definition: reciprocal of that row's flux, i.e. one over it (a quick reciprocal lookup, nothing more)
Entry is 0.081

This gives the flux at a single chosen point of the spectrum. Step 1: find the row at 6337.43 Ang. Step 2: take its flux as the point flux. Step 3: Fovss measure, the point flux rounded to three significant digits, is 11.8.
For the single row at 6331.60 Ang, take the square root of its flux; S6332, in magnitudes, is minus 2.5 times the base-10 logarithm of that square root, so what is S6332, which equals -1.35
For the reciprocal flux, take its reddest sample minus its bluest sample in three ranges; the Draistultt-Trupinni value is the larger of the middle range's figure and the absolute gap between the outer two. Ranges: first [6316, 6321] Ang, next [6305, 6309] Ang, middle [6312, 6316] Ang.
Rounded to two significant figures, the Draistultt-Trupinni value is 0.0051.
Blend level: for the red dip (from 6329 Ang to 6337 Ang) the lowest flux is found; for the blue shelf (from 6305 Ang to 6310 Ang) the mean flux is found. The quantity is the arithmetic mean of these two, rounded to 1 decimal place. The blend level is 12.3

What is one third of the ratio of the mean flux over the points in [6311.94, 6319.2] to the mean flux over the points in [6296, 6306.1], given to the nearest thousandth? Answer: 0.311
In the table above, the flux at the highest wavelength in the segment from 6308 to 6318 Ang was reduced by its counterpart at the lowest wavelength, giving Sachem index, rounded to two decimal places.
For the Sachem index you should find -0.50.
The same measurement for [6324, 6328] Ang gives 0.20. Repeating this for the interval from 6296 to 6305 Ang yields -0.40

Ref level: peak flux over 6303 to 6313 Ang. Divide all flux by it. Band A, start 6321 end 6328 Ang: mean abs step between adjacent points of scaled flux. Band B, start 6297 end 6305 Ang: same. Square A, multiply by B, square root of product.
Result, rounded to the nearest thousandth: 0.006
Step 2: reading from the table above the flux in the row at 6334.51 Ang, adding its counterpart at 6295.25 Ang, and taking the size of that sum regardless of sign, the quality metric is 25.2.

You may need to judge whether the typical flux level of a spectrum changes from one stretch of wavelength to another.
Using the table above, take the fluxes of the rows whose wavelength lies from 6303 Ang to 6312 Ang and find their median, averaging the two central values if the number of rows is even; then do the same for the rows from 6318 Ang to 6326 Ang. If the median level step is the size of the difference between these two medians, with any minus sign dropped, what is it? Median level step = 0.35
